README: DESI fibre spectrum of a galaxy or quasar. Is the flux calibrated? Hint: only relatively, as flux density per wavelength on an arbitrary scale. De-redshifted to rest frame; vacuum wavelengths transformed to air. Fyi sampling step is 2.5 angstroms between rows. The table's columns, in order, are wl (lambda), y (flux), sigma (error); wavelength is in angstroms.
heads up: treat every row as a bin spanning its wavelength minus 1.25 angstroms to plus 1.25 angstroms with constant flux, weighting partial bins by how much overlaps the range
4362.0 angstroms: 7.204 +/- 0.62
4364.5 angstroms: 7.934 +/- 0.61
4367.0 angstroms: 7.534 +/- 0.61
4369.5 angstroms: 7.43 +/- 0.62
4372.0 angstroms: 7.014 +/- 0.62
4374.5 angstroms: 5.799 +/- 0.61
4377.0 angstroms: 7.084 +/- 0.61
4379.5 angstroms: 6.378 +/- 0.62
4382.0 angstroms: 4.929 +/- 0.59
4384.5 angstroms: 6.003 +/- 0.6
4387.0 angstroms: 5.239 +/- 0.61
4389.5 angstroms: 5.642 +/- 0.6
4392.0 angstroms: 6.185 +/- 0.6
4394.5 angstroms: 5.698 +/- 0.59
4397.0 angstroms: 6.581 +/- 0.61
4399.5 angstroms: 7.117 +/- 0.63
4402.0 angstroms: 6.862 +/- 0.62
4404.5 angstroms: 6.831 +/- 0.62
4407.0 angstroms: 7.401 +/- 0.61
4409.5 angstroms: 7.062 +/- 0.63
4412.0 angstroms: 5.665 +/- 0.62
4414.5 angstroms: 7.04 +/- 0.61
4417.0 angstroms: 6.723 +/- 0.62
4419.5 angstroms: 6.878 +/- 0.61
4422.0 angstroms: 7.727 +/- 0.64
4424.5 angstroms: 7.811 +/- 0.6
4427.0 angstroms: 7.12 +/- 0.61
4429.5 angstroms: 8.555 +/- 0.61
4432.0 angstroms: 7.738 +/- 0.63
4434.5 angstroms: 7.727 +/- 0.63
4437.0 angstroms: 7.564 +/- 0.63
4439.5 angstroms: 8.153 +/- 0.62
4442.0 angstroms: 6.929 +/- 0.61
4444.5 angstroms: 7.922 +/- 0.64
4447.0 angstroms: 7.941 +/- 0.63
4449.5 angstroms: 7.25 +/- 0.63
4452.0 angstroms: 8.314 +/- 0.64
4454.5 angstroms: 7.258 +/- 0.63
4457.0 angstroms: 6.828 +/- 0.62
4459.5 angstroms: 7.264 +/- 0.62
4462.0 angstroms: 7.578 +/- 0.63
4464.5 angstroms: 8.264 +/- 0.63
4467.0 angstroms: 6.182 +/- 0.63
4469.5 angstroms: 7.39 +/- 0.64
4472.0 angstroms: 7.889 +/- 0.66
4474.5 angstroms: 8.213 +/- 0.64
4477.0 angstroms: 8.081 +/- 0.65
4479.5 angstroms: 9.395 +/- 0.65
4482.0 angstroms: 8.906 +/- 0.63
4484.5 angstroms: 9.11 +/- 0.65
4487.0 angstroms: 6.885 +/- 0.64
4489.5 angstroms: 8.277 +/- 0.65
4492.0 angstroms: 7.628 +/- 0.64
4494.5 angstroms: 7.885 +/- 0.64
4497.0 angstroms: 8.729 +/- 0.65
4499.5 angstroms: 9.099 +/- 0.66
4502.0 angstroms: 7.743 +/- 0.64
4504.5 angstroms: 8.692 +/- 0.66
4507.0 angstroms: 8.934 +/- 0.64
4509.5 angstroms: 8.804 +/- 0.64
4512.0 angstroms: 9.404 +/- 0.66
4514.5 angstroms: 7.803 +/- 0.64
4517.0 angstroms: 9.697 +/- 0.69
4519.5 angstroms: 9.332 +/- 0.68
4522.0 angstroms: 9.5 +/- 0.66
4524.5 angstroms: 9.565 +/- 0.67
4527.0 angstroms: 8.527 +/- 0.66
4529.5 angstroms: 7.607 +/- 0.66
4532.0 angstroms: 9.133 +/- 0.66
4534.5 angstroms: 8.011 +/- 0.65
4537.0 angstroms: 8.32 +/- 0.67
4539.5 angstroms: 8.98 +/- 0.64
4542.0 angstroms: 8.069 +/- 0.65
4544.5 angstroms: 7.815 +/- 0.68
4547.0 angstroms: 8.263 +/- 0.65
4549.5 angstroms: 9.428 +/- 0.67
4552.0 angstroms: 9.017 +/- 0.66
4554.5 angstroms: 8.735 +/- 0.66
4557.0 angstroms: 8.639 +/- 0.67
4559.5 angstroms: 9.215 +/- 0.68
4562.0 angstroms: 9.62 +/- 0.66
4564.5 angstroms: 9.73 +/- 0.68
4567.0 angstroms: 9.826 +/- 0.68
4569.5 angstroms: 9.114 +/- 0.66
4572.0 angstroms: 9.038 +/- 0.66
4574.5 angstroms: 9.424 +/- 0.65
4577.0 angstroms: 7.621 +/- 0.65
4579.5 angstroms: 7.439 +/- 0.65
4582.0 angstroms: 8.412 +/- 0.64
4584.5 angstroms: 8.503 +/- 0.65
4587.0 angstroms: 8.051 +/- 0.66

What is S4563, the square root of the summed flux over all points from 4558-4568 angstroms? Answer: 6.20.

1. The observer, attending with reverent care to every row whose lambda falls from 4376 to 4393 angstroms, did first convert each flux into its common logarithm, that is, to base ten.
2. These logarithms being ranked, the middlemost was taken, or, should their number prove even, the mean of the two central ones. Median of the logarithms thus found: 0.78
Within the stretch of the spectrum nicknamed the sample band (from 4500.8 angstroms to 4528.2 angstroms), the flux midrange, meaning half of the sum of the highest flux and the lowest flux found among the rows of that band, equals 8.7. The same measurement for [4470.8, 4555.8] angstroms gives 8.3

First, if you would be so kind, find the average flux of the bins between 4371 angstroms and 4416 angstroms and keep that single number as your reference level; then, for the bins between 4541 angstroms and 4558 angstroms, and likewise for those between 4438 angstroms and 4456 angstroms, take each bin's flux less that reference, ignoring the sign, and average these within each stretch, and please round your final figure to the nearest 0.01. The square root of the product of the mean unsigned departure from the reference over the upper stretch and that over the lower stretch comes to 1.70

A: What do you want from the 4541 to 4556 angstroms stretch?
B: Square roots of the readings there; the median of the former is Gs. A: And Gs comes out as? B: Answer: 2.92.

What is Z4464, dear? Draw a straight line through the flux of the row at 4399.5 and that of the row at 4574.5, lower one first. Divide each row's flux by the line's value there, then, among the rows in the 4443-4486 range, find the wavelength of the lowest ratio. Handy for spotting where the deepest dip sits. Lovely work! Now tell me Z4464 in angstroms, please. 4467.0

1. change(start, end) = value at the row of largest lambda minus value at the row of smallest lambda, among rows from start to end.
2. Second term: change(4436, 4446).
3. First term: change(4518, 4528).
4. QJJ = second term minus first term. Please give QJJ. 1.2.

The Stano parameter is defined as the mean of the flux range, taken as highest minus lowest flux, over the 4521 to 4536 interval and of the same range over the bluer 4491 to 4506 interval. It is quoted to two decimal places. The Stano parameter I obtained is 1.71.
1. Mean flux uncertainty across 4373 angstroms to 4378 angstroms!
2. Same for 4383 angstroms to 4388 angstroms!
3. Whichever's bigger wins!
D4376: 0.61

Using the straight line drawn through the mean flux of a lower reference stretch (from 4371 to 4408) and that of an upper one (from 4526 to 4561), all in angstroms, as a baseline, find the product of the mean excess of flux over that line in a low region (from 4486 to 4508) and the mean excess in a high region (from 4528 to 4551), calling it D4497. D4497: -0.03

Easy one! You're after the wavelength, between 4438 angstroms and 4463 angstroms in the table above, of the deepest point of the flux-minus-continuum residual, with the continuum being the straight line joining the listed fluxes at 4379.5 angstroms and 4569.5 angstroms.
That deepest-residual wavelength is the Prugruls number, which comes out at 4457.0 angstroms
